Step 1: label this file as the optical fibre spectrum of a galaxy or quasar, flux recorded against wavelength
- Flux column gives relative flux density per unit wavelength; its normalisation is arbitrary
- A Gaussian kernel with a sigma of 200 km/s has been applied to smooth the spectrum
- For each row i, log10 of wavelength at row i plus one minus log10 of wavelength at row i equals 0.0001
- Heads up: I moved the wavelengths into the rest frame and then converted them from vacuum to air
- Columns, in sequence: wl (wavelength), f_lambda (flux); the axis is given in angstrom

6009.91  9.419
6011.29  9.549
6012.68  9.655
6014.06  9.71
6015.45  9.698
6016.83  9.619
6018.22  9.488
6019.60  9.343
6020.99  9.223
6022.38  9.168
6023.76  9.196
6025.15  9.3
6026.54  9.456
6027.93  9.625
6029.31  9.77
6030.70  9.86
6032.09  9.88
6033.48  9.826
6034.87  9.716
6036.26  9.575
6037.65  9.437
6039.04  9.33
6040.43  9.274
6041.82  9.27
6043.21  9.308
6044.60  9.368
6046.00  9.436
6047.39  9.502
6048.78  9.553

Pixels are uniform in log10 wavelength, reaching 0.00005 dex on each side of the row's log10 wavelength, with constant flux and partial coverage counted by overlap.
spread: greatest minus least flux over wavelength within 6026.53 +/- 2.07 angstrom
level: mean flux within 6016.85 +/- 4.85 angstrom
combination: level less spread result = 9.21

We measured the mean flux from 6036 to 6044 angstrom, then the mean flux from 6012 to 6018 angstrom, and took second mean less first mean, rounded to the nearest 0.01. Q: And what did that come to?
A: 0.30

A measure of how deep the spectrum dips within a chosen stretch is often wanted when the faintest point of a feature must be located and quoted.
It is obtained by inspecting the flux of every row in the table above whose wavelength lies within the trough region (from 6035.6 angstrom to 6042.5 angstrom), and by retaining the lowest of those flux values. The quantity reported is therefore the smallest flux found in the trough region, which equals 9.27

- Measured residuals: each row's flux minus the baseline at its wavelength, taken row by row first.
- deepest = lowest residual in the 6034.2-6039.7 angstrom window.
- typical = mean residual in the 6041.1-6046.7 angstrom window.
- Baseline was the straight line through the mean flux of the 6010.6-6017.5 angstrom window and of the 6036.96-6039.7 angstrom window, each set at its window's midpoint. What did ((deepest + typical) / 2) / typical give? -1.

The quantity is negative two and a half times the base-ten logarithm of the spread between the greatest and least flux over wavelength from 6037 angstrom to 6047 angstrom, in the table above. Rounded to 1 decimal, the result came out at 1.9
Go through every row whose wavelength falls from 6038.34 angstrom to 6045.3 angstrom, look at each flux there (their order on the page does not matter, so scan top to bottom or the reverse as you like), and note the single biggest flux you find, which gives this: 9.368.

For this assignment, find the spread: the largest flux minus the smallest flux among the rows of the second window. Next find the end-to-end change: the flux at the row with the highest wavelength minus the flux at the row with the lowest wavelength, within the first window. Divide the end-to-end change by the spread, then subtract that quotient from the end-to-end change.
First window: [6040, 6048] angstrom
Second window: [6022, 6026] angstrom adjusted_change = -1.5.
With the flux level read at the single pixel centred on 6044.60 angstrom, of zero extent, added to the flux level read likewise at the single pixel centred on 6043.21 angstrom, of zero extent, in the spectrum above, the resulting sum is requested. 18.7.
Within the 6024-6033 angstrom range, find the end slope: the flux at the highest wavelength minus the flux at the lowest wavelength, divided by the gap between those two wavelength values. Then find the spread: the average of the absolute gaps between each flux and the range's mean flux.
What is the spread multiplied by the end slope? 0.016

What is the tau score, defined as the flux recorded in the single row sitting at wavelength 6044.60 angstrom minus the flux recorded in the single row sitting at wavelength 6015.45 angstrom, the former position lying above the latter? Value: -0.33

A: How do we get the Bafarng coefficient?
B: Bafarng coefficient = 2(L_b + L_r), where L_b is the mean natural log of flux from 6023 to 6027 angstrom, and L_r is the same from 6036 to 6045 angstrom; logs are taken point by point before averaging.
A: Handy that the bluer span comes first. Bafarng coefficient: 8.94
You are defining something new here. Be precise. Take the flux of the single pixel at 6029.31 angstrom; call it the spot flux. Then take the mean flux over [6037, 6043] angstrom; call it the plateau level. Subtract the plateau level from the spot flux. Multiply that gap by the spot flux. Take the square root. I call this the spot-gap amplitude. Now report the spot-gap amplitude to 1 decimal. 2.1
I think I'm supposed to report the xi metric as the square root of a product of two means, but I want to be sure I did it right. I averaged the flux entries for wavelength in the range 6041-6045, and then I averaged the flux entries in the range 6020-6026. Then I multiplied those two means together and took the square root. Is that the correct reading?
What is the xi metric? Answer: 9.27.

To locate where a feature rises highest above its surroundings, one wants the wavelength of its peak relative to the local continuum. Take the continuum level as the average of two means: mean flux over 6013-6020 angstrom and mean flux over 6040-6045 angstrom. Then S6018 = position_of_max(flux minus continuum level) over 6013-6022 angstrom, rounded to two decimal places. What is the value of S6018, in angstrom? 6014.06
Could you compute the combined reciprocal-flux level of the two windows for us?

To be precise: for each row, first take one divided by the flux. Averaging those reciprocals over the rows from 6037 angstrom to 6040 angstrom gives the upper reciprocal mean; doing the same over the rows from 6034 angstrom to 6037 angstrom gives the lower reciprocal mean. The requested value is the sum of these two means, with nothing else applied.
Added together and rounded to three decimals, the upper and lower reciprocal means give 0.210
